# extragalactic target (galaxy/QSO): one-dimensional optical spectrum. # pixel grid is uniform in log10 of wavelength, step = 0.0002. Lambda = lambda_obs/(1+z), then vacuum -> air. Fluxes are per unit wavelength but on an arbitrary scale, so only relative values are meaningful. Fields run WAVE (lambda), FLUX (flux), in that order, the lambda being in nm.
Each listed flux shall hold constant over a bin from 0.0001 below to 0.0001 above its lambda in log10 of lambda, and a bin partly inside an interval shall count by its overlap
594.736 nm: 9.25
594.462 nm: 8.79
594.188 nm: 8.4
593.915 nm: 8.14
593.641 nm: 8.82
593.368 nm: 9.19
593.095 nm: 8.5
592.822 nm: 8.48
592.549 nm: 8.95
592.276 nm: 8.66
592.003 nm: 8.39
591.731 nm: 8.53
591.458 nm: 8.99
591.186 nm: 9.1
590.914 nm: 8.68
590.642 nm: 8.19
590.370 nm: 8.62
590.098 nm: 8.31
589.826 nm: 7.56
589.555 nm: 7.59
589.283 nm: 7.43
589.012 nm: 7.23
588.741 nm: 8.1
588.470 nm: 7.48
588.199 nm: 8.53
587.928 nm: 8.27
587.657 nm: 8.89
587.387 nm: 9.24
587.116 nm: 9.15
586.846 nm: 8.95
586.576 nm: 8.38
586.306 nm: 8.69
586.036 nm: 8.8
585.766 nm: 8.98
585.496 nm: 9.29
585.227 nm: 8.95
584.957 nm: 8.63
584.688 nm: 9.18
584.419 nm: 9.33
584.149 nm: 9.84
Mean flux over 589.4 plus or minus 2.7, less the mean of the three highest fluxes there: -0.8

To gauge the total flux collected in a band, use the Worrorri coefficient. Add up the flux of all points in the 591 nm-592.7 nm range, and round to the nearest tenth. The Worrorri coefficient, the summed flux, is 52.6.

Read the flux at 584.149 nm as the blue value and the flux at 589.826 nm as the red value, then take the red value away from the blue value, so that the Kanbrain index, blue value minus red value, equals 2.3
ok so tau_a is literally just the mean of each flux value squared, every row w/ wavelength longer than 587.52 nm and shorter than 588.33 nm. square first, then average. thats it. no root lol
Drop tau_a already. 73.4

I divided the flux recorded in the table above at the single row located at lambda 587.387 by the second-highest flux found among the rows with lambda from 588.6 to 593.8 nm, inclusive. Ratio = 1.02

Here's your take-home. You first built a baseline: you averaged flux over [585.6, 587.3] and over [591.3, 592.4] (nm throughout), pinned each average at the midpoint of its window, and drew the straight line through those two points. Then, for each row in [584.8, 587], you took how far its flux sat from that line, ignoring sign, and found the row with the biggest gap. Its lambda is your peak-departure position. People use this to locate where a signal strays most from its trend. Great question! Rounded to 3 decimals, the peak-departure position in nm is 586.576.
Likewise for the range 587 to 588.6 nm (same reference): 588.470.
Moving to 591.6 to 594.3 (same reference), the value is 593.368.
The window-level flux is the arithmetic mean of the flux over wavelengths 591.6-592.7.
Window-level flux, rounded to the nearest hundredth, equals 8.63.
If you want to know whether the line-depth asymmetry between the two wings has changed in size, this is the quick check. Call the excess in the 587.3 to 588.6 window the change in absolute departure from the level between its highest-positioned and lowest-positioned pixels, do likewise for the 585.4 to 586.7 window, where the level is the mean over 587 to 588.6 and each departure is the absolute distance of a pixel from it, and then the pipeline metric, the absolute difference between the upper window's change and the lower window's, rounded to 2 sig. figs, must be 0.95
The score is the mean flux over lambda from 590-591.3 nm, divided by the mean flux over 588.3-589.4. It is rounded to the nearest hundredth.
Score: 1.13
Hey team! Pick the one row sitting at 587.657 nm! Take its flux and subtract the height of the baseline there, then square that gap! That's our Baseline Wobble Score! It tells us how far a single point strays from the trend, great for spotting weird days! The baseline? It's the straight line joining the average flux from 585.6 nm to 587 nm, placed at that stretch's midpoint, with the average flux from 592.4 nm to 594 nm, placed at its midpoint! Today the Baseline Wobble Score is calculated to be 0.02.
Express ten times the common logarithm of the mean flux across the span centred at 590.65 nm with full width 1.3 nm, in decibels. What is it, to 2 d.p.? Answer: 9.33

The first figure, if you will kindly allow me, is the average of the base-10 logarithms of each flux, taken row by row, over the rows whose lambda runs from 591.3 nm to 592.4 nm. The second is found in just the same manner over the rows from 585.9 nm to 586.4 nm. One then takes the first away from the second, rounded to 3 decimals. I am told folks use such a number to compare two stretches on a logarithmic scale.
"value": 0.005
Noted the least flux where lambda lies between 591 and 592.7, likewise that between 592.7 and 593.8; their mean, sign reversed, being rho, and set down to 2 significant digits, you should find -8.4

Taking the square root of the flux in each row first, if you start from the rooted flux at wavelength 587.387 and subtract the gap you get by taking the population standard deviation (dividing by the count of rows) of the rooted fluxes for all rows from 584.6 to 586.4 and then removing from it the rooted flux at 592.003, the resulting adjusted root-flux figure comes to 5.90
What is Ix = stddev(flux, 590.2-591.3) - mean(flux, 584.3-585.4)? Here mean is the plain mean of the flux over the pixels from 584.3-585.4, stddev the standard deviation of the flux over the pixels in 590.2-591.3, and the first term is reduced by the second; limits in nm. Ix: -8.7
